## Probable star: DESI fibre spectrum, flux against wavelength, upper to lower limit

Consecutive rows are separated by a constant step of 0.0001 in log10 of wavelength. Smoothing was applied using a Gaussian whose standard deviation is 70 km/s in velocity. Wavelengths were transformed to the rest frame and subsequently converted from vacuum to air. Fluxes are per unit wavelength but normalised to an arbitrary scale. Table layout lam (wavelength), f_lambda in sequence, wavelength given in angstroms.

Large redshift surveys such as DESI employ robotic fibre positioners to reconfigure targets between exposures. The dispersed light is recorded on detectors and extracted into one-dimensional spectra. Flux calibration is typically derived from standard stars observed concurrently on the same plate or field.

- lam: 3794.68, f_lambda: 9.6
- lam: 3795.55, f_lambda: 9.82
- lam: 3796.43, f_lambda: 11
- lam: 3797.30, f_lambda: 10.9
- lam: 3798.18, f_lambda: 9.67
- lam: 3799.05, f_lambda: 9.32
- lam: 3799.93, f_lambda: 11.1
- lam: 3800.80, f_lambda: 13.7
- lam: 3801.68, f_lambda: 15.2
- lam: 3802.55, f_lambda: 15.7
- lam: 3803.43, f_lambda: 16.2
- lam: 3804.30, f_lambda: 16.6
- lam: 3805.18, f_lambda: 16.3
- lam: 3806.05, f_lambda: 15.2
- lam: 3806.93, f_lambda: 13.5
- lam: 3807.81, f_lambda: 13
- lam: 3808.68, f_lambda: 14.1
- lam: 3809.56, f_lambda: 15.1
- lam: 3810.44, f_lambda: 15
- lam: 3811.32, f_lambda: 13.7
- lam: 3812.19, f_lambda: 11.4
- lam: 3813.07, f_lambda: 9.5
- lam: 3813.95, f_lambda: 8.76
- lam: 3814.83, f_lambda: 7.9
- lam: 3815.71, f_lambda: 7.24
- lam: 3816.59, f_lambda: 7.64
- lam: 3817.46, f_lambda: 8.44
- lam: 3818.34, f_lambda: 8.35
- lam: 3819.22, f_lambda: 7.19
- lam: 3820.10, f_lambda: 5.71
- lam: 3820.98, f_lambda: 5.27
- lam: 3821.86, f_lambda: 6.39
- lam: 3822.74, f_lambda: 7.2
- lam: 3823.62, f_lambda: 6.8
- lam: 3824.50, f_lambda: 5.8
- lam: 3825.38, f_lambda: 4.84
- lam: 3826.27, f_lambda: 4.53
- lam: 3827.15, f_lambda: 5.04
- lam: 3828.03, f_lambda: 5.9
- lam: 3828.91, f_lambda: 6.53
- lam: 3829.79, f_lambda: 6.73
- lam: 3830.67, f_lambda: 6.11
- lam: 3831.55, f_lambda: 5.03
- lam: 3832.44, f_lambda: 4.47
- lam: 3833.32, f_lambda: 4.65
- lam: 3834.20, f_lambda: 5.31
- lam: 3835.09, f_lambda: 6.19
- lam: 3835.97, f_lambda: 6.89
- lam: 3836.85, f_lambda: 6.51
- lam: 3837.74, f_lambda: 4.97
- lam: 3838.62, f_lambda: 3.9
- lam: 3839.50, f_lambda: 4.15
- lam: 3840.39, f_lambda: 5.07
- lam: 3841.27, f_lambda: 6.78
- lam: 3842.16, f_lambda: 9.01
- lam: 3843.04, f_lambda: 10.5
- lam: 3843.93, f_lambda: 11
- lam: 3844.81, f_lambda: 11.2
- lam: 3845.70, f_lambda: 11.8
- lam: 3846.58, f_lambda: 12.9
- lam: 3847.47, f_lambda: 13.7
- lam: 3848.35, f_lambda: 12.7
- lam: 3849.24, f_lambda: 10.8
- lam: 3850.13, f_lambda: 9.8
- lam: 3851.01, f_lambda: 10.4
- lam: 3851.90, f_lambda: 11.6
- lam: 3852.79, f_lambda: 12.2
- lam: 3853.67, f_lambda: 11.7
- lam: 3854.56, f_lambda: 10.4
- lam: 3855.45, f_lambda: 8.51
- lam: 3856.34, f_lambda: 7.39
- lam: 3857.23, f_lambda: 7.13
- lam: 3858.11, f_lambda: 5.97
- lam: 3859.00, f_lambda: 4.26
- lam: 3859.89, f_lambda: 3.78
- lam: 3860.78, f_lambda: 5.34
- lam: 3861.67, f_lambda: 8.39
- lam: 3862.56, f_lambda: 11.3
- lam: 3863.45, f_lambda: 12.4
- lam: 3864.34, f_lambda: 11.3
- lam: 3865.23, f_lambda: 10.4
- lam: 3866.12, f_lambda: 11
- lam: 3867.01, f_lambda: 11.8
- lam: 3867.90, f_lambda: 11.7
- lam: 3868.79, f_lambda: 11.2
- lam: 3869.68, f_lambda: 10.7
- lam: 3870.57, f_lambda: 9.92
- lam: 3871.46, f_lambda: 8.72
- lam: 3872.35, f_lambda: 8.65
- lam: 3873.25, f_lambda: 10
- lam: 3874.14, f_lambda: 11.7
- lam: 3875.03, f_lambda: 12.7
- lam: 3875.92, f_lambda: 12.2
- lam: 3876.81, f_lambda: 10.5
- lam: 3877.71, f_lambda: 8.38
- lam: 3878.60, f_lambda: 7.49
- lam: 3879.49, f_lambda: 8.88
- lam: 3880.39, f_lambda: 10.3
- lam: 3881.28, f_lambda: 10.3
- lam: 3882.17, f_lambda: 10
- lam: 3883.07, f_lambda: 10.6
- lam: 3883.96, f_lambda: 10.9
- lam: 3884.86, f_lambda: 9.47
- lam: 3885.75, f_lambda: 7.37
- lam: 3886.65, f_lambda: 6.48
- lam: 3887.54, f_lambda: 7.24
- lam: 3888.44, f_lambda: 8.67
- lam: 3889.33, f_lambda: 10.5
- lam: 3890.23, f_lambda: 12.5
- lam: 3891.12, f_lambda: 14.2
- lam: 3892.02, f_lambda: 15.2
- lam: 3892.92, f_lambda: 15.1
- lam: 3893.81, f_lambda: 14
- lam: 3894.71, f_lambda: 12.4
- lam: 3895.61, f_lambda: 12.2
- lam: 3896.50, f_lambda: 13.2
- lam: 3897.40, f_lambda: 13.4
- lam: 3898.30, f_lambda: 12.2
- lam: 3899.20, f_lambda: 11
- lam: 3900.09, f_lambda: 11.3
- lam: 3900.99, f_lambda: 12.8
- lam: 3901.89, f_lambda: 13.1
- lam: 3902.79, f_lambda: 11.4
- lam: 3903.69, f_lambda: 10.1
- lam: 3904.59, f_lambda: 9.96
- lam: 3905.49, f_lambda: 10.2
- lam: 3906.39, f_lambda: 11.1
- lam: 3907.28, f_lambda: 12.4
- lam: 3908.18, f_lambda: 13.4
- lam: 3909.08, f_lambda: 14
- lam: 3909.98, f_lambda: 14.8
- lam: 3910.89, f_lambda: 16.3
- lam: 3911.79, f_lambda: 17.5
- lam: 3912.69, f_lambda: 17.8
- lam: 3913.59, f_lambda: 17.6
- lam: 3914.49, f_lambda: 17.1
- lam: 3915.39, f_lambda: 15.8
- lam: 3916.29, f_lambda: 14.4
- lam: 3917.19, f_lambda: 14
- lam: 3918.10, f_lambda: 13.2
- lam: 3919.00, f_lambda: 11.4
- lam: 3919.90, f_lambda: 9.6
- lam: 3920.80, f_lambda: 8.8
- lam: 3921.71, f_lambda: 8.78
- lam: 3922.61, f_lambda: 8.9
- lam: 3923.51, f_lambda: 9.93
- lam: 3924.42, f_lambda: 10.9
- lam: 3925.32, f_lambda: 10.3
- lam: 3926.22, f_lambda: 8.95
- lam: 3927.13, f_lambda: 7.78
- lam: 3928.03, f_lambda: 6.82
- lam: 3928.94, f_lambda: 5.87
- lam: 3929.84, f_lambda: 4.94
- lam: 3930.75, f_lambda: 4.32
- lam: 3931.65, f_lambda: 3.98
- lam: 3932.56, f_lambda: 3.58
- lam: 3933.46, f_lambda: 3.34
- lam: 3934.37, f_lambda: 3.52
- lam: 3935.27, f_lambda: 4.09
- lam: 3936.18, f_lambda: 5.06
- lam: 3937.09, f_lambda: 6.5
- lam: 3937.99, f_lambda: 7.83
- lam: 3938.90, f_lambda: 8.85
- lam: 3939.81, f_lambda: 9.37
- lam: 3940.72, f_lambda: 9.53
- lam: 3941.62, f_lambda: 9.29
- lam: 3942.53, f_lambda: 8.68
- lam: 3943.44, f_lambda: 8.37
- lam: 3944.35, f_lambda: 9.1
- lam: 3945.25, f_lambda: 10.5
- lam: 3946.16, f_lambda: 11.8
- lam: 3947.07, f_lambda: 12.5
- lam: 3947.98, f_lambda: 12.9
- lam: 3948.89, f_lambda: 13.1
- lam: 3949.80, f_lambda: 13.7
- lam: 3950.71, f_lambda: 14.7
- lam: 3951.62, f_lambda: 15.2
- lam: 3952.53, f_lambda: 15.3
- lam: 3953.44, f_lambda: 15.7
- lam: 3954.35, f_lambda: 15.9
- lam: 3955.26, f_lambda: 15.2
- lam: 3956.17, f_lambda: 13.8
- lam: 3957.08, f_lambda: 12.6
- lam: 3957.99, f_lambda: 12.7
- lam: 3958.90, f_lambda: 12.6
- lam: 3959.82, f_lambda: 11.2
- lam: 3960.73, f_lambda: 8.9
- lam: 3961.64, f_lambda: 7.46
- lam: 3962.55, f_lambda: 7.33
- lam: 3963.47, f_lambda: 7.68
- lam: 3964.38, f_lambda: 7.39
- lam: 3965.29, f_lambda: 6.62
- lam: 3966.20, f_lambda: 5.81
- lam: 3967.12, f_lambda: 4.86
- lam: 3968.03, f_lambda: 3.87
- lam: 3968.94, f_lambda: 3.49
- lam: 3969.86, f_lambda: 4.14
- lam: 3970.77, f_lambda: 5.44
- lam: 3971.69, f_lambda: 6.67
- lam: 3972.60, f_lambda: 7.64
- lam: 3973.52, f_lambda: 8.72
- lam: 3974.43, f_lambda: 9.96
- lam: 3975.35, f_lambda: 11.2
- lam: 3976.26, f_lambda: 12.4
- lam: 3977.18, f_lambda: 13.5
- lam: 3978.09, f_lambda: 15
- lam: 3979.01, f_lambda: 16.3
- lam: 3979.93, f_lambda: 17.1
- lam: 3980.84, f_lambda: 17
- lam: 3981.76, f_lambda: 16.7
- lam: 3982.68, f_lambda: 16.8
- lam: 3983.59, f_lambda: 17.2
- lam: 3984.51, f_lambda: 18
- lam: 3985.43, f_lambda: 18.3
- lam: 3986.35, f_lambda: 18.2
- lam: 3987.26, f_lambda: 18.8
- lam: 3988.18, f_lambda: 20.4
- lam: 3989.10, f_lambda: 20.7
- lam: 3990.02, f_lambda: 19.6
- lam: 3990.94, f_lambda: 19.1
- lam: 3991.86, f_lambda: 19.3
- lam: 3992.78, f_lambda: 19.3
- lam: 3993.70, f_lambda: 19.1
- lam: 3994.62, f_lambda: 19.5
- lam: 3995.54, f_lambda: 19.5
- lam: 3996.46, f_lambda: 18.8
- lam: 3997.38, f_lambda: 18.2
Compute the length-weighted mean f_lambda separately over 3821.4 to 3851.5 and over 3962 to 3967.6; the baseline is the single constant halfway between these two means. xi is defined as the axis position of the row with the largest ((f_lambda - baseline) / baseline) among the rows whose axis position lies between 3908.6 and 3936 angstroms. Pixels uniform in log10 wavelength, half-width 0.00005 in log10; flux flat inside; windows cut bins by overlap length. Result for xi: 3912.69 angstroms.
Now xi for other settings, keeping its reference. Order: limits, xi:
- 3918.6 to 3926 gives 3919.00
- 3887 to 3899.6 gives 3892.02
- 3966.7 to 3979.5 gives 3979.01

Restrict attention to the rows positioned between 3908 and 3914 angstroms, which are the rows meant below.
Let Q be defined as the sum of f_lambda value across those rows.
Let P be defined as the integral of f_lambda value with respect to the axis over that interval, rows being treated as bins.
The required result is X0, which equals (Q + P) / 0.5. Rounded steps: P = 96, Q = 111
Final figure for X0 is 415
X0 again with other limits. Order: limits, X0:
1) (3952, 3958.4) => 388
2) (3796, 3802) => 300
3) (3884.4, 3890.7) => 237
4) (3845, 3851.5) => 316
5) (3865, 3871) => 285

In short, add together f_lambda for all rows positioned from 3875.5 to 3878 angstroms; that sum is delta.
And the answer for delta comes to 31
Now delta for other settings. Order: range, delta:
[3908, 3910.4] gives 42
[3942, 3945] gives 26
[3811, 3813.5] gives 35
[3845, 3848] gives 38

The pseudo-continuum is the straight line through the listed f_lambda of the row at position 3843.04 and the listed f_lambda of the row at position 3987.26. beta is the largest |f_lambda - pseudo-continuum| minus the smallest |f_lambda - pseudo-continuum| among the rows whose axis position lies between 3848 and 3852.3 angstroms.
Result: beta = 1.84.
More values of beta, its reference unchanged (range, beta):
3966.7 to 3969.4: 1.47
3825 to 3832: 2.00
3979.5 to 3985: 1.14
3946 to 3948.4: 1.00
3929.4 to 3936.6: 1.81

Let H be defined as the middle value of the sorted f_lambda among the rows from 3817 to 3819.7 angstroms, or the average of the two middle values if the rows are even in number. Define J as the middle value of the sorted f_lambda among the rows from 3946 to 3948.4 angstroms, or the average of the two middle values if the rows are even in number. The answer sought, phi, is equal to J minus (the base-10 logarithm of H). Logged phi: 12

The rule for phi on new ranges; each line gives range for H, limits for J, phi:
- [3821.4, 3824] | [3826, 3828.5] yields 4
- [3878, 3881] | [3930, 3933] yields 3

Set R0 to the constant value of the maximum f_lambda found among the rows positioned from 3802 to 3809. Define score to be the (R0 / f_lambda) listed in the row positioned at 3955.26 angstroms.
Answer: 1.09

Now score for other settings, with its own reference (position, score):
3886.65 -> 2.56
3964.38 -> 2.25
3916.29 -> 1.15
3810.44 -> 1.11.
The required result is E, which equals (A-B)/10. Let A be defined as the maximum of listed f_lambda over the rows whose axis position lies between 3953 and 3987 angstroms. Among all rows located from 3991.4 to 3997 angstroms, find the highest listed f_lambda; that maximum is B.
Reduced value -0.12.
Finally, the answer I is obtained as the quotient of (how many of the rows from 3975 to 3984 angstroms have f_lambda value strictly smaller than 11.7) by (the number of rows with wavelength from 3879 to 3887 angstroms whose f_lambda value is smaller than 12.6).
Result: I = 0.1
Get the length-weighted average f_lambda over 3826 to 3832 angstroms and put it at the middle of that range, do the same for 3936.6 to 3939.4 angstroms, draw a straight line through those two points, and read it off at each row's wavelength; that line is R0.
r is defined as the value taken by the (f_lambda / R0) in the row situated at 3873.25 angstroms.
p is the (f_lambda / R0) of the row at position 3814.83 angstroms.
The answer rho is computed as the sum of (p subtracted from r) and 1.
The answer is 1.09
